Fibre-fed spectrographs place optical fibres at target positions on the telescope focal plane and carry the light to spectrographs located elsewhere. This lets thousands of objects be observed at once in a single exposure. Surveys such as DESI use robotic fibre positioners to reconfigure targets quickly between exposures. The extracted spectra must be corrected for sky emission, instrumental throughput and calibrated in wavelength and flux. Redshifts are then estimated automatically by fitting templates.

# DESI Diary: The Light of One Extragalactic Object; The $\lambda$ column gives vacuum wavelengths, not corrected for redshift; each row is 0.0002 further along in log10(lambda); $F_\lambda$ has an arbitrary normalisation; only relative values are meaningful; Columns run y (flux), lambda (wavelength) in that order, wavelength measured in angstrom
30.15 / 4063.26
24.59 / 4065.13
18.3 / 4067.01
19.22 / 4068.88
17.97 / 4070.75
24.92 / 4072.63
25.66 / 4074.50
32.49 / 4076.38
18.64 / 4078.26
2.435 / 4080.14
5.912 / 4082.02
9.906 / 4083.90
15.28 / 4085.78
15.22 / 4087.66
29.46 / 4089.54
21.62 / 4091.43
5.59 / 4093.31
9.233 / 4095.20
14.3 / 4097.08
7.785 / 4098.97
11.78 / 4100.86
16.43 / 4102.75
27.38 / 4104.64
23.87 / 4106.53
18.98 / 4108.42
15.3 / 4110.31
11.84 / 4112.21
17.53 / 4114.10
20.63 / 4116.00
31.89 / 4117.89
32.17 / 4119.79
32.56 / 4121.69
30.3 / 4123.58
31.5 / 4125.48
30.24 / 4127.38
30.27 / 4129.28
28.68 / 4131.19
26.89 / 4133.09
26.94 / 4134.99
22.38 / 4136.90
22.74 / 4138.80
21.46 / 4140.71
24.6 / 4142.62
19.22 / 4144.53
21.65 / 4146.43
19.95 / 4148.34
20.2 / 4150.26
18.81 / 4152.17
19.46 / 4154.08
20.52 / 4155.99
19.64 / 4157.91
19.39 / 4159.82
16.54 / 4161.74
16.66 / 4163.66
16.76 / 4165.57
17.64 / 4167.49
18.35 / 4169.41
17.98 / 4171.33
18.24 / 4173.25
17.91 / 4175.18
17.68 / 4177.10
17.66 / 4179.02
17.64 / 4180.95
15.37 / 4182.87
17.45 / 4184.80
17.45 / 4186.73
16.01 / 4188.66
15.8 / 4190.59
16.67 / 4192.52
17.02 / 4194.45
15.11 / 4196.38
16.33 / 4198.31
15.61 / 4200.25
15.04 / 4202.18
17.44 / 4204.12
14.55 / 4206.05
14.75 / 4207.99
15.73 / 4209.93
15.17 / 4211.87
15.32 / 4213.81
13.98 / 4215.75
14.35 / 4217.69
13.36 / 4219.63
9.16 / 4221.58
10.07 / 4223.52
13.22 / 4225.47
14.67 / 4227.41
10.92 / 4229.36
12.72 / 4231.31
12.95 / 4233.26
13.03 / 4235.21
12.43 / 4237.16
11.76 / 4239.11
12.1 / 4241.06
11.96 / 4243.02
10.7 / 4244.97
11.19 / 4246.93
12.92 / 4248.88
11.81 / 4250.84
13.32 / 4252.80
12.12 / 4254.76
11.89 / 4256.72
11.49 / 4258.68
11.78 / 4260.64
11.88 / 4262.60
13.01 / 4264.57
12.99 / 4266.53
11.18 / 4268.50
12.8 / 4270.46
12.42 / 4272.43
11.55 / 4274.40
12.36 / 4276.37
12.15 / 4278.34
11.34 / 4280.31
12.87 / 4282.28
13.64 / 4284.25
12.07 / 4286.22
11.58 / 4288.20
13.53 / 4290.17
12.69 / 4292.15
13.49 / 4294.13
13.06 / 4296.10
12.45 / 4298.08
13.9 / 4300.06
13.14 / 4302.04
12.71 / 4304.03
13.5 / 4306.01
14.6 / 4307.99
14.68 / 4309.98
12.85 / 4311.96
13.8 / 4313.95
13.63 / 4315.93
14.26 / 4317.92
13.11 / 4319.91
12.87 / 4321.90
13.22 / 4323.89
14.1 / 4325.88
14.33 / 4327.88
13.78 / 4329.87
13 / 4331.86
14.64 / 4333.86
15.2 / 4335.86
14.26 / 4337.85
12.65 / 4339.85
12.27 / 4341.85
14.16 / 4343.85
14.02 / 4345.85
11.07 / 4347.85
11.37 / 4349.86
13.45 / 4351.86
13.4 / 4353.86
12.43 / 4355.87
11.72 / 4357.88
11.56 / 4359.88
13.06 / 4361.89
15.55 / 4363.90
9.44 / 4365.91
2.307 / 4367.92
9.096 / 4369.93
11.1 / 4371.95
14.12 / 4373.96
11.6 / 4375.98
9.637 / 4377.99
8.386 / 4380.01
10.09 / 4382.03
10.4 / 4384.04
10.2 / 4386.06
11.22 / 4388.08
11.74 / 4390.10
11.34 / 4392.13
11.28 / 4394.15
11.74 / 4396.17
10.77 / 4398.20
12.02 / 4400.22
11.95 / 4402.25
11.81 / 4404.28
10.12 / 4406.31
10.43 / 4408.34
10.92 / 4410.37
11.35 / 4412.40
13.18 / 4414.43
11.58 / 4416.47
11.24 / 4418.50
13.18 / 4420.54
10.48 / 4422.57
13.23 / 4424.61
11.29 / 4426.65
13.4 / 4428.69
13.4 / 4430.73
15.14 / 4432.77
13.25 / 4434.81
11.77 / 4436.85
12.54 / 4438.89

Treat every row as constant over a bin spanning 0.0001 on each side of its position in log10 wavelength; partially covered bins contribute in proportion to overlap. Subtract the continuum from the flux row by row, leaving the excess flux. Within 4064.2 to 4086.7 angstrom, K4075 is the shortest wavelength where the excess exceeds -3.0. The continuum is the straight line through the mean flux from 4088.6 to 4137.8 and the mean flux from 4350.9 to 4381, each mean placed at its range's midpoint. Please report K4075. 4065.13 angstrom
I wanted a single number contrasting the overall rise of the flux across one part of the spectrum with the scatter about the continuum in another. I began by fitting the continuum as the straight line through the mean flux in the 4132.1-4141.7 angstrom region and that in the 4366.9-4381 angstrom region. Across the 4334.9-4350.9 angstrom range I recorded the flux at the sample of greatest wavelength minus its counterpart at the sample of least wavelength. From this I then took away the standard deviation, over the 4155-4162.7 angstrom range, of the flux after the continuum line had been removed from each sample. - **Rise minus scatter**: -5.2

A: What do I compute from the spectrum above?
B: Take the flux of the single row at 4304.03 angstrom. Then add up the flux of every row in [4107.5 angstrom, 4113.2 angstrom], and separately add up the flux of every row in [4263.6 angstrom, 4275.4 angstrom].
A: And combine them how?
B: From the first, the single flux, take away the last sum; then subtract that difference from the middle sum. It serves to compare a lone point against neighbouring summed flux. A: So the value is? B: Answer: 107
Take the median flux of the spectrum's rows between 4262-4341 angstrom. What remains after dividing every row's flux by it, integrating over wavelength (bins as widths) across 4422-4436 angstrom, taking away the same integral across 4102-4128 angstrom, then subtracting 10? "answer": -45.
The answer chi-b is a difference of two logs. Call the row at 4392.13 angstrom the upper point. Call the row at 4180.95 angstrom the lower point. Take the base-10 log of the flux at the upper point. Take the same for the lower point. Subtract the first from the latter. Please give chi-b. 0.19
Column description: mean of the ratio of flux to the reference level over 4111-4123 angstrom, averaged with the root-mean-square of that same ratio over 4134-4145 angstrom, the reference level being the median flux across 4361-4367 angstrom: 1.8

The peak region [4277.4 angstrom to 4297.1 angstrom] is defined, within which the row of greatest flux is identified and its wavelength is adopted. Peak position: 4284.25 angstrom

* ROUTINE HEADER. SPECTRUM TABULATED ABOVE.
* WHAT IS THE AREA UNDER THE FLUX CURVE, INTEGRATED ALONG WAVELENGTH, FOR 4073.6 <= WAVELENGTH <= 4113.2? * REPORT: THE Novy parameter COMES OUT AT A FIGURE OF 639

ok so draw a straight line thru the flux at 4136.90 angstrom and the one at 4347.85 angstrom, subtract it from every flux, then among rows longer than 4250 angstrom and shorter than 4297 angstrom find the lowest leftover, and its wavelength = 4250.84 angstrom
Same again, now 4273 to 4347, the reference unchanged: 4274.40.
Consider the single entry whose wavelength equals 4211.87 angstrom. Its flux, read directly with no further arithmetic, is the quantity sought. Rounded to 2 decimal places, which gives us 15.17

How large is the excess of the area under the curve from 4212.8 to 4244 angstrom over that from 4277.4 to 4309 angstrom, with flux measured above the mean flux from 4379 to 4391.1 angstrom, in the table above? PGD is -10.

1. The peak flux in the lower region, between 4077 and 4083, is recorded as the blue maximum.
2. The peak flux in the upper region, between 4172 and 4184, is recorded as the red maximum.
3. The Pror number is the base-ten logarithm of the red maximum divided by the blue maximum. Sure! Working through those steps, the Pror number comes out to 0.0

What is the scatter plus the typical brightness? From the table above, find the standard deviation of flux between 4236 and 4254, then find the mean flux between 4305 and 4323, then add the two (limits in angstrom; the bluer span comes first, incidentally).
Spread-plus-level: 14.5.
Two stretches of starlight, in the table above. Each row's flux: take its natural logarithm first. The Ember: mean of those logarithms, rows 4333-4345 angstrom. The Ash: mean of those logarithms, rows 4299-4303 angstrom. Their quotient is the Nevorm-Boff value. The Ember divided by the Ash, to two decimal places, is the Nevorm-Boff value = 1.01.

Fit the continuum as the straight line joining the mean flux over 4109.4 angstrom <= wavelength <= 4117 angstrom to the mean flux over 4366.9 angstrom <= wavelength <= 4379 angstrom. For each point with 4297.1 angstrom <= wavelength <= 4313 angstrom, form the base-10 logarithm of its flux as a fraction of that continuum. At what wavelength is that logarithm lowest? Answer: 4298.08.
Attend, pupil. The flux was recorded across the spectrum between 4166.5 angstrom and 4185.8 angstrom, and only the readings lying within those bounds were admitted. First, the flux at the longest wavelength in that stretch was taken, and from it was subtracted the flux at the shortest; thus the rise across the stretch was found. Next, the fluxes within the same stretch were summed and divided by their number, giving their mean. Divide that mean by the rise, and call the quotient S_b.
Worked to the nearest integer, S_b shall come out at -93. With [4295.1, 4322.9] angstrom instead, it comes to -71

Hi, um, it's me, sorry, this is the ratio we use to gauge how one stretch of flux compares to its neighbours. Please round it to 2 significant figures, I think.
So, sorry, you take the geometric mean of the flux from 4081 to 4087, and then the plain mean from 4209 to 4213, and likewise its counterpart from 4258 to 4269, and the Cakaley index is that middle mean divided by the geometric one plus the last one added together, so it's 0.71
